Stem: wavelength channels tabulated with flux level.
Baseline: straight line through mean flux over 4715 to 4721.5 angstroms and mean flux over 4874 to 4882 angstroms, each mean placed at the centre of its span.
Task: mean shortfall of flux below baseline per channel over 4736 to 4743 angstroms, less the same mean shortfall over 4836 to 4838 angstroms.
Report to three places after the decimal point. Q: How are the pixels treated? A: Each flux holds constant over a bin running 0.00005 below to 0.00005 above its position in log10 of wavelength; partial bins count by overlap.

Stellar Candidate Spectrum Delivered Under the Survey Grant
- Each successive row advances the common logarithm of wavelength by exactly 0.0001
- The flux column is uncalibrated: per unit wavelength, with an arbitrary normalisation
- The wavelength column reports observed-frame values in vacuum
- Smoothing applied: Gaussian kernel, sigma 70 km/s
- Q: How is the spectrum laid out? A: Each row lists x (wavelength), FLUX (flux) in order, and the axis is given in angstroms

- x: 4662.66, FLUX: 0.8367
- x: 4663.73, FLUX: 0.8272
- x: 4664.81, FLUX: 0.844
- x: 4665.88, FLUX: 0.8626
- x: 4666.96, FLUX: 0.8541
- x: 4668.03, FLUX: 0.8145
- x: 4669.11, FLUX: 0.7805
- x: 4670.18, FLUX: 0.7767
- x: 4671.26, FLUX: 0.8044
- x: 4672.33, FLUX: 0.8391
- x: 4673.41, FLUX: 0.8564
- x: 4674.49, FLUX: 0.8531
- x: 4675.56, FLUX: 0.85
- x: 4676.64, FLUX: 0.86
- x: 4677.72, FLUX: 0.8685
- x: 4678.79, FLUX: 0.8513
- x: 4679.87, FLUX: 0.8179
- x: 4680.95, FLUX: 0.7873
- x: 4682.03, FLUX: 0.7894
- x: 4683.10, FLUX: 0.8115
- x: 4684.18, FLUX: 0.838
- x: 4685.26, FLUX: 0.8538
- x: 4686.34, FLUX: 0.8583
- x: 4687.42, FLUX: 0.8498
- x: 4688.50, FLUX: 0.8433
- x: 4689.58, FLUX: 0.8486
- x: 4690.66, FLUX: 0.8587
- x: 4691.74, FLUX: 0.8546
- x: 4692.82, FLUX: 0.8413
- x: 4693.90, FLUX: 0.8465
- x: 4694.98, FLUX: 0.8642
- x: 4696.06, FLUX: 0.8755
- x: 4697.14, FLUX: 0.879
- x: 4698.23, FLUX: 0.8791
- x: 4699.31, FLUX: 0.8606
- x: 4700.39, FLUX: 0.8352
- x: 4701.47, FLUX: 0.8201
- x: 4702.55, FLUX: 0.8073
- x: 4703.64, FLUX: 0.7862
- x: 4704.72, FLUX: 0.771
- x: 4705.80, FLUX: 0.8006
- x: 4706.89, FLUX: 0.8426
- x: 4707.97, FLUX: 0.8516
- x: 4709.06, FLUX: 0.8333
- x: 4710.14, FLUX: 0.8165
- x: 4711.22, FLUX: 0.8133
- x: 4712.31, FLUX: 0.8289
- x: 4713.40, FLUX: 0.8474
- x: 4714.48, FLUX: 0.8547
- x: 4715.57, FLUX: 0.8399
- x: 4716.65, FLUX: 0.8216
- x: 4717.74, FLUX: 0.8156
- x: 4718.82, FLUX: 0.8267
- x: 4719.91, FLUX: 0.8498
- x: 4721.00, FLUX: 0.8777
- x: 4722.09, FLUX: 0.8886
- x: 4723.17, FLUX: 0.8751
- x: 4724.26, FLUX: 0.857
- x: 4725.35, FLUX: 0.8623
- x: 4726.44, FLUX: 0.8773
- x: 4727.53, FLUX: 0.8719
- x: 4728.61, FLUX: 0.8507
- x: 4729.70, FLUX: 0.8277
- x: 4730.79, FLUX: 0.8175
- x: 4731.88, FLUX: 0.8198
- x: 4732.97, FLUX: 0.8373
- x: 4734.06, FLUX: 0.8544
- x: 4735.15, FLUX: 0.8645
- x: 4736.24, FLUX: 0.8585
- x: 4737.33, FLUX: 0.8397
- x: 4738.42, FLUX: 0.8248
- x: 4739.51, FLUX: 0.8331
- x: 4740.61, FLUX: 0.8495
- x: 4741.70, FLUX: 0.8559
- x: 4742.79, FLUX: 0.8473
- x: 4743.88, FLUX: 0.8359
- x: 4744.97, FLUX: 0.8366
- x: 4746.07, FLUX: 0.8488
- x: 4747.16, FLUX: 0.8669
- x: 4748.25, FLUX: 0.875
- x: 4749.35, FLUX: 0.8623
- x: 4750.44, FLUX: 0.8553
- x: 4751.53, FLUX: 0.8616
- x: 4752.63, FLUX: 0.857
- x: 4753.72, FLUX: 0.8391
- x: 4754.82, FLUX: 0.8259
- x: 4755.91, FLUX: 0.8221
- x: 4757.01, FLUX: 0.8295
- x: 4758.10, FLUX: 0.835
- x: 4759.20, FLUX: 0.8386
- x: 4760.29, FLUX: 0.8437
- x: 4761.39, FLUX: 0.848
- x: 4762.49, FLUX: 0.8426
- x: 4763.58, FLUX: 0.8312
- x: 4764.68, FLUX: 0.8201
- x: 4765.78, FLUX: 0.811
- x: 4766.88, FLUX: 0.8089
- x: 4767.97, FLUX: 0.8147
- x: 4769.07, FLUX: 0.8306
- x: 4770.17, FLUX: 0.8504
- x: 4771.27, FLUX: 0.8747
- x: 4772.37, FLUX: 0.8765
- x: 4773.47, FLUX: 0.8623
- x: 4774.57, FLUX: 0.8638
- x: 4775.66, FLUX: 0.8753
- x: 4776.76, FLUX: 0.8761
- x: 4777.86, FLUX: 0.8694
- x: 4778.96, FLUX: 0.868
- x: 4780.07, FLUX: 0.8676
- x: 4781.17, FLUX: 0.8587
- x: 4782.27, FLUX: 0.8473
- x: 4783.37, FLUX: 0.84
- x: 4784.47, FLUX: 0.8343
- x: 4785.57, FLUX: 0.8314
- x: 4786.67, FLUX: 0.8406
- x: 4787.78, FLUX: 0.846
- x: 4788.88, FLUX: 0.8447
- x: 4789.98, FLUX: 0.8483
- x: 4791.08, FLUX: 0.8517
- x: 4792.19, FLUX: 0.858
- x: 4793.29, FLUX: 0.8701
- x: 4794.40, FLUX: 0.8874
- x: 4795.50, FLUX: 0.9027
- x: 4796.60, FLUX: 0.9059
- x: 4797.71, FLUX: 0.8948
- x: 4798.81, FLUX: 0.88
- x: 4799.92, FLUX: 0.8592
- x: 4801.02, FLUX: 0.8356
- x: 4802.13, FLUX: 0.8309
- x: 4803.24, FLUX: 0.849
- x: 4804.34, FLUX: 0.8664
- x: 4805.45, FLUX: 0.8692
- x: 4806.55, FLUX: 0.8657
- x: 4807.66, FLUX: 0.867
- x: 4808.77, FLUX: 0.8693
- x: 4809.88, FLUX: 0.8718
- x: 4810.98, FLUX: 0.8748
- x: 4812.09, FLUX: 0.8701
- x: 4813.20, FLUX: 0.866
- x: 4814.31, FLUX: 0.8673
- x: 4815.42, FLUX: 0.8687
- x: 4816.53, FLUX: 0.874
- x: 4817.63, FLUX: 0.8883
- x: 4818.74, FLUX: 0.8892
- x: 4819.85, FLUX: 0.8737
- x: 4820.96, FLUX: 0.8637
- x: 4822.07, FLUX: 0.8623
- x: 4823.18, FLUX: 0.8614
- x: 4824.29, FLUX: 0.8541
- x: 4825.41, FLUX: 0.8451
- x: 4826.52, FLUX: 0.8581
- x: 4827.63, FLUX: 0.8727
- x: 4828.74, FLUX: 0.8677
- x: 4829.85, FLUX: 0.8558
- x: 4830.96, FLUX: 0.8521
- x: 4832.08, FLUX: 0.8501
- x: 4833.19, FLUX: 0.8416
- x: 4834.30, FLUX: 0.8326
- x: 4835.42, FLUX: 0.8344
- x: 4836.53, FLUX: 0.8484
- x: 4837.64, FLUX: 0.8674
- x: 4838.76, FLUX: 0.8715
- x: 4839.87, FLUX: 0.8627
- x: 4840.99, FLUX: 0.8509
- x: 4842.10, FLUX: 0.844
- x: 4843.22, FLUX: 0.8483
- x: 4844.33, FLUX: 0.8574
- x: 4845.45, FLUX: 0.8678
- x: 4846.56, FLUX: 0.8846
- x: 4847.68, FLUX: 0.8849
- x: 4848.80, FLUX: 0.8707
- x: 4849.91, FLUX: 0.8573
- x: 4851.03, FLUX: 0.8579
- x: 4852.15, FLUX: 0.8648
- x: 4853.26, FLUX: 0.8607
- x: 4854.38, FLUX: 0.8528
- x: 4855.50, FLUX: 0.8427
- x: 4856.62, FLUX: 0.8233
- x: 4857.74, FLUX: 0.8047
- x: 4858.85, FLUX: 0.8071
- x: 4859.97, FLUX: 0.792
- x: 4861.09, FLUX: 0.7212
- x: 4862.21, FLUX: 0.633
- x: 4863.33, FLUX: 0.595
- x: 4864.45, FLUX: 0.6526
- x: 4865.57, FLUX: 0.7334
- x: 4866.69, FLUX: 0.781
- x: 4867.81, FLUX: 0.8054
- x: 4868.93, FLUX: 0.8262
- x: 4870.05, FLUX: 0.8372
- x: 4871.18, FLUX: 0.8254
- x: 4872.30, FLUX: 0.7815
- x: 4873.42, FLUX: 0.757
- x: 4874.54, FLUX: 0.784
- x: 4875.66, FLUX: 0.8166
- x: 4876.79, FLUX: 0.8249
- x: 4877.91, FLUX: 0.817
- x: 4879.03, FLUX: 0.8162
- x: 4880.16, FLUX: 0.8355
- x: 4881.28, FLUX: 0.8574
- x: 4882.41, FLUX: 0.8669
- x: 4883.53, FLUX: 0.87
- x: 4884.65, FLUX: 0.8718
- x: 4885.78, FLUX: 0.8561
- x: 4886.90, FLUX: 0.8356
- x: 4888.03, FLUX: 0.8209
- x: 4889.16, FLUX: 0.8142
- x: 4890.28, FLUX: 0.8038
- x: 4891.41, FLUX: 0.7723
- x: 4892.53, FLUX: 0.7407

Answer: 0.024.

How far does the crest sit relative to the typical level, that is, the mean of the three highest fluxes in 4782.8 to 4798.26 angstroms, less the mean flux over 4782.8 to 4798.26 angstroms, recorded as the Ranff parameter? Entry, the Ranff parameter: 0.040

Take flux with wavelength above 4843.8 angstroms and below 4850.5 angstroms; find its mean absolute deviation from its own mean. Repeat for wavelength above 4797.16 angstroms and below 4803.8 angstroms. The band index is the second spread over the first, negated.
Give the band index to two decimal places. -2.05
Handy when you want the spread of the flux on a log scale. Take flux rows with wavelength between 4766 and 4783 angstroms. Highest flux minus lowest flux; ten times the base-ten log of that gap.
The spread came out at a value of -11.7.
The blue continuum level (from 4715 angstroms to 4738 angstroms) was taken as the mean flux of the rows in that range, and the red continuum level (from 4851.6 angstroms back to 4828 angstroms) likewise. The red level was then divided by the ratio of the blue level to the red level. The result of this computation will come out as 0.866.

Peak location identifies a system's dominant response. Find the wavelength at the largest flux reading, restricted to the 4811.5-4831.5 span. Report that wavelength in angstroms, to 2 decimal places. 4818.74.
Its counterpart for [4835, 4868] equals 4847.68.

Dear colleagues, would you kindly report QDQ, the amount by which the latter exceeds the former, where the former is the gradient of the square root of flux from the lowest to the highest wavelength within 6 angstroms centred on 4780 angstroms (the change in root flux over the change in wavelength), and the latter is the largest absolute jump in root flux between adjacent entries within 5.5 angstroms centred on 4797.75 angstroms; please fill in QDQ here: 0.014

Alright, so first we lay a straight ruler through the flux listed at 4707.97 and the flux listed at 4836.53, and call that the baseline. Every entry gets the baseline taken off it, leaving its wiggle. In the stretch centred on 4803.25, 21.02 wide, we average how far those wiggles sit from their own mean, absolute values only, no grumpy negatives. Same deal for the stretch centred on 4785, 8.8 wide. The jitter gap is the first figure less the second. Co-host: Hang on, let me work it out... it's 0.007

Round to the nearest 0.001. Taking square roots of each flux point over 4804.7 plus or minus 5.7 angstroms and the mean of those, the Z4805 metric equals 0.926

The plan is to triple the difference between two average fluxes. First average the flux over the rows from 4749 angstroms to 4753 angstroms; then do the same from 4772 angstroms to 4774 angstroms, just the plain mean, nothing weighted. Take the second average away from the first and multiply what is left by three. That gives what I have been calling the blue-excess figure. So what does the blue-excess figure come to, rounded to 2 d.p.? -0.03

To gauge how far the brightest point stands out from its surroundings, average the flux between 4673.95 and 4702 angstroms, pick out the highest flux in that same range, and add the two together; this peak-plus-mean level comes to 1.73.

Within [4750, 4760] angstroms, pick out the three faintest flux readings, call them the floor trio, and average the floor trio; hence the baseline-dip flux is 0.83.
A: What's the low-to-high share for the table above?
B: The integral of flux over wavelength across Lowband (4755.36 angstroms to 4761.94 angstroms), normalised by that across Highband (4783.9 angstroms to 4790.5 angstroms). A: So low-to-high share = 0.99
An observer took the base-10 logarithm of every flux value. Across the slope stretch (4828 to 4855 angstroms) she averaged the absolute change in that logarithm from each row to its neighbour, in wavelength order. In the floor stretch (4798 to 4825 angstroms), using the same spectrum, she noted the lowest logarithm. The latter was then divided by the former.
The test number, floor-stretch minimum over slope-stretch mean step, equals -19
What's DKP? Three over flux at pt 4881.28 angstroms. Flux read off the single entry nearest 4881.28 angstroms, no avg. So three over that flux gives 3.50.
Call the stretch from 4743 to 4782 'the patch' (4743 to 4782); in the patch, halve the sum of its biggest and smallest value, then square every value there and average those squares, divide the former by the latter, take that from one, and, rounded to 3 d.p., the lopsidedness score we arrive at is -0.171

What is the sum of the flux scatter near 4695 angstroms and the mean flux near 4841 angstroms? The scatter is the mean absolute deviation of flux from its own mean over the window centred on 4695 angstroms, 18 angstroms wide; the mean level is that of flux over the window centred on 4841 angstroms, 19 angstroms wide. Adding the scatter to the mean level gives 0.875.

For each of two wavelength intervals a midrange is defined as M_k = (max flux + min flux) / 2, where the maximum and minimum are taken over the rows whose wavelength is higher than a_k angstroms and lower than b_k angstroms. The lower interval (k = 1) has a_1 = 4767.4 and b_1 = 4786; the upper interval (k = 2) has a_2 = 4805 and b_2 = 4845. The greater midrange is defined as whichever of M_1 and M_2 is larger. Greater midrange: 0.861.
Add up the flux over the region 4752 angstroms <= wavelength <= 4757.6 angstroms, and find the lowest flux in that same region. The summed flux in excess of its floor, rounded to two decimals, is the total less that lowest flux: 3.35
